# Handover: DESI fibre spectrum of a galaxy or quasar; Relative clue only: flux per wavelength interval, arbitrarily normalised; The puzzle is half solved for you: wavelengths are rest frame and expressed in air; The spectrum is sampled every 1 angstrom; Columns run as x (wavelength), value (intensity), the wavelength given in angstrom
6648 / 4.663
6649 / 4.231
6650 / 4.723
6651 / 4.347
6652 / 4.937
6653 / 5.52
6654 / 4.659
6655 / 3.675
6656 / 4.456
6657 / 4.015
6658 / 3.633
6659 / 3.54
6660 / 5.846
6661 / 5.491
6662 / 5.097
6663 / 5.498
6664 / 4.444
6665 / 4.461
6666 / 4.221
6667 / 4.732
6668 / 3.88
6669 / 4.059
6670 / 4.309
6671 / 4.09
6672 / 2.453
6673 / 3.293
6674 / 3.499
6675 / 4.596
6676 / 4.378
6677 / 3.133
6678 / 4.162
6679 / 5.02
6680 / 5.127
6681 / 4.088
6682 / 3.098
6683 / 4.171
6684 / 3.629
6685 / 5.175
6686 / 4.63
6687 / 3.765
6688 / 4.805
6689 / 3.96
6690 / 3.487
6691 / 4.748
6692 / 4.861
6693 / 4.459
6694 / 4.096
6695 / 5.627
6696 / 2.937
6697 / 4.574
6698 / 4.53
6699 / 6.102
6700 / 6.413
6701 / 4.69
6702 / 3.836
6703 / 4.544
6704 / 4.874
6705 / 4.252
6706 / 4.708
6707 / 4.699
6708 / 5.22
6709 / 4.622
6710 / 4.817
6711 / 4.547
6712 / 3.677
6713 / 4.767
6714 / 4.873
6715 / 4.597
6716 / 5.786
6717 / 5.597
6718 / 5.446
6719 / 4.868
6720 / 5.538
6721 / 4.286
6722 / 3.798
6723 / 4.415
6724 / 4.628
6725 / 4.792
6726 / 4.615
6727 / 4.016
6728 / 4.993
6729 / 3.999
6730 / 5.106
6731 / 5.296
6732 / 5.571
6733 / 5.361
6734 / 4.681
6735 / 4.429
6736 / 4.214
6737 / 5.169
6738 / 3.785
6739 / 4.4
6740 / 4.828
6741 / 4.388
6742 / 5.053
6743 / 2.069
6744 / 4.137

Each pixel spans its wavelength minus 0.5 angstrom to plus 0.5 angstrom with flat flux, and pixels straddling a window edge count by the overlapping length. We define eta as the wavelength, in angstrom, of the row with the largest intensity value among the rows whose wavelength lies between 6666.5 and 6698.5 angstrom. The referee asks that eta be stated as 6695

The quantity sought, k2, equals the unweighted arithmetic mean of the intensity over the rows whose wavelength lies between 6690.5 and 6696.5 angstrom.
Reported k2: 4.45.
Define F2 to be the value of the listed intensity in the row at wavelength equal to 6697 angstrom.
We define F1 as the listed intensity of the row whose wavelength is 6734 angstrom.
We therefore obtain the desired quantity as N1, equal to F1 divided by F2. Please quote 1.02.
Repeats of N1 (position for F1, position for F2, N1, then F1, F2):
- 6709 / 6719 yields 0.95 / 4.622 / 4.868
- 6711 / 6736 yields 1.08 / 4.547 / 4.214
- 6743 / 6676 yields 0.47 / 2.069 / 4.378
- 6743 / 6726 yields 0.45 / 2.069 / 4.615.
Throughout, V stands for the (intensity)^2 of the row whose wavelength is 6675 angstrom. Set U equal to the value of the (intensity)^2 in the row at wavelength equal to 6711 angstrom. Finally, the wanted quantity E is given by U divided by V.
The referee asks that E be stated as 1.0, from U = 21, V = 21.1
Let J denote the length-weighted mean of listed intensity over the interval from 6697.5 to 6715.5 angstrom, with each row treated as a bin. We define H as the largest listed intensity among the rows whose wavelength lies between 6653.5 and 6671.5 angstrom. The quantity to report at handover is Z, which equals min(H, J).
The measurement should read 4.76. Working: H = 5.846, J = 4.76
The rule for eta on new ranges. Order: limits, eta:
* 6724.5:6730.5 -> 6730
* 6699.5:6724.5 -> 6700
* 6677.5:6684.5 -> 6680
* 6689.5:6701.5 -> 6700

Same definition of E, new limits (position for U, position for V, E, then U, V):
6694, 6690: 1.4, 17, 12.2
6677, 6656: 0.5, 10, 19.9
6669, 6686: 0.8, 16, 21.4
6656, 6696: 2.3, 20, 8.6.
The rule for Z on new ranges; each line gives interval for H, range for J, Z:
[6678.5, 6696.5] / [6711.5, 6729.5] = 4.71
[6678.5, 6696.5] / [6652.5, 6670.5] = 4.53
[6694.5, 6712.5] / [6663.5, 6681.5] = 4.11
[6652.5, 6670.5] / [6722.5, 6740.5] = 4.68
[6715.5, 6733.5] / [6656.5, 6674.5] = 4.25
